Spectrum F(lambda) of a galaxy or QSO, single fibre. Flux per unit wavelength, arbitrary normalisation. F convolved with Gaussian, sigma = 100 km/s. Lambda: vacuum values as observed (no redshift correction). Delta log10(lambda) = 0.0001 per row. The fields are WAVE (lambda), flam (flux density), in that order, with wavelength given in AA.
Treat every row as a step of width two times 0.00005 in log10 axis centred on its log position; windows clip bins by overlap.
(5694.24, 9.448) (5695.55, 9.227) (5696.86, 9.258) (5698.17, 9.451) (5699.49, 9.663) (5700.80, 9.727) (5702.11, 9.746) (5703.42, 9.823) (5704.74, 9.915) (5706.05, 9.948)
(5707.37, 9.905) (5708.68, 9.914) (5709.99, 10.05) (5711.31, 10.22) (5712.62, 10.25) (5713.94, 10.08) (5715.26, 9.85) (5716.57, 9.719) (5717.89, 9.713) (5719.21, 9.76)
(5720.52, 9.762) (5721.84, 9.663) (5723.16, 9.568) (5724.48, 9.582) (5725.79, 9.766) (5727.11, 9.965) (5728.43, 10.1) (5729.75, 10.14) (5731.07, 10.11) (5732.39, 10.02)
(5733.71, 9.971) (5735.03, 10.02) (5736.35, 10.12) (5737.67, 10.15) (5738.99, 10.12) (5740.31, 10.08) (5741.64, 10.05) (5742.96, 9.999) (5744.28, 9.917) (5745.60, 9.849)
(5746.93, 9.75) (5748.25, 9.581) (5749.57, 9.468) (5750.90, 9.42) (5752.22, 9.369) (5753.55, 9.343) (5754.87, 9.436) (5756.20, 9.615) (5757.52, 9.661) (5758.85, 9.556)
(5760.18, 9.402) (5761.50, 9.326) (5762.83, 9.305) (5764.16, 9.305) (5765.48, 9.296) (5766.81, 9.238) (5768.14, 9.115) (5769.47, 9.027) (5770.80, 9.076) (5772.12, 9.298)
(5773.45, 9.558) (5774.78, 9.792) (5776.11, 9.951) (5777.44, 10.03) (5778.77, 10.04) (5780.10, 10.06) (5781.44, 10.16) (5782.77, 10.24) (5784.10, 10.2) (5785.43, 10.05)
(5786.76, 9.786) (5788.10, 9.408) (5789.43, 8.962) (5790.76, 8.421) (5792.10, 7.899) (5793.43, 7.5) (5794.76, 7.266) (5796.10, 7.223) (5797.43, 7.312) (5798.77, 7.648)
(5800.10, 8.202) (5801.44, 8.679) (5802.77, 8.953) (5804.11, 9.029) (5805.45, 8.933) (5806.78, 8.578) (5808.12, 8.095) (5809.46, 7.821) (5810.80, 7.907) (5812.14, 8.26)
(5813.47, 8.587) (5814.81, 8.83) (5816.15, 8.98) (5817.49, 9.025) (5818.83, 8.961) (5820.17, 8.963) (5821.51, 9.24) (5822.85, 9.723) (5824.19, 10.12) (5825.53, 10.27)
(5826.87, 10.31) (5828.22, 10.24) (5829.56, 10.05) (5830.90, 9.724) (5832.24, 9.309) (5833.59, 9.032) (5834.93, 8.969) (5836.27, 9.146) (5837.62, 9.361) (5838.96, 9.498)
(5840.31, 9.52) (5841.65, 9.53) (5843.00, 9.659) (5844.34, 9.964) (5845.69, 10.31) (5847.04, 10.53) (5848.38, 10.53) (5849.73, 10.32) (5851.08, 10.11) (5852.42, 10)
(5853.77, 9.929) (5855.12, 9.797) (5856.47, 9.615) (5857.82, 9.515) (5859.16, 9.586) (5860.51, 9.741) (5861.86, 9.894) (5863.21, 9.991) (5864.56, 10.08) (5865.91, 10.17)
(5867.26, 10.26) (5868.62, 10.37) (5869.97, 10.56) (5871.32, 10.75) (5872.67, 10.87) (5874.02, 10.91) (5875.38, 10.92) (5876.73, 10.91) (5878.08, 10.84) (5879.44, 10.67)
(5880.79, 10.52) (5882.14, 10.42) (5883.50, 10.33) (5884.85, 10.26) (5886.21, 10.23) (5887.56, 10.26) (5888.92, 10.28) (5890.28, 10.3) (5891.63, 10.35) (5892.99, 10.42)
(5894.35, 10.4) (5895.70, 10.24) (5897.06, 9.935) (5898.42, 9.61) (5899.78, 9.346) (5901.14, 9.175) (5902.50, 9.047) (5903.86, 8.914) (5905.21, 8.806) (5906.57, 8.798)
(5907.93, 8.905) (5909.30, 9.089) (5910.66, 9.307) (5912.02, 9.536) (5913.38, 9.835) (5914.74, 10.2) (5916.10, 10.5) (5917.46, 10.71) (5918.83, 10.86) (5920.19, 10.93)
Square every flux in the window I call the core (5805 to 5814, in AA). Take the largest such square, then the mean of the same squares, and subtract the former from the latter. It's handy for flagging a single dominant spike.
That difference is -11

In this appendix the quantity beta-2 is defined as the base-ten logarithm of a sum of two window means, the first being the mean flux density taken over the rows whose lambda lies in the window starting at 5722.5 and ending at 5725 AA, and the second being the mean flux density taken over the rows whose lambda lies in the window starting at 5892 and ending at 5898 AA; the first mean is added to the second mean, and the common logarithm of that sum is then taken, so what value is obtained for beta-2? 1.30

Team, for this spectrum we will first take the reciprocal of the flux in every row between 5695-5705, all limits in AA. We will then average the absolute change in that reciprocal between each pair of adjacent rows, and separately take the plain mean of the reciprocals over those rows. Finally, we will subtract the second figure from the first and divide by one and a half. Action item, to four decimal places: -0.0688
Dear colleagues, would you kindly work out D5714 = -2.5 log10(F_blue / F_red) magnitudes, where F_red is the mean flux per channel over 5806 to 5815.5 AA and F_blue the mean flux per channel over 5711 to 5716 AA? -0.21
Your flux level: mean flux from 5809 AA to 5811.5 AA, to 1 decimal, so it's 7.9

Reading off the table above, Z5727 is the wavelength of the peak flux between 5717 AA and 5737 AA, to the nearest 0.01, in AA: 5729.75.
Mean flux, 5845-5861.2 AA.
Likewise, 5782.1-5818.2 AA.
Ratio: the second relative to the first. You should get 0.86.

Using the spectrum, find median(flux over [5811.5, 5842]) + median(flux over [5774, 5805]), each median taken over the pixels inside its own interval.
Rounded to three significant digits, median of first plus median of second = 18.3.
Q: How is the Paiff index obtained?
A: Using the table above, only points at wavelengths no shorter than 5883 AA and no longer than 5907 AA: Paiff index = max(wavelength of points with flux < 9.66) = 5906.57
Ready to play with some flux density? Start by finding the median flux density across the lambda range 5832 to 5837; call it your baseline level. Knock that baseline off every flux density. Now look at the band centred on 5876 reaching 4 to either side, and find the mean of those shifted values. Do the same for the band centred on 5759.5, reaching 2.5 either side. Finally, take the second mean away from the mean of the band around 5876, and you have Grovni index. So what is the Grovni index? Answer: 1.4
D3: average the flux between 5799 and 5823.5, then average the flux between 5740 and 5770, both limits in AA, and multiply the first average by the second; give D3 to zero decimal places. 83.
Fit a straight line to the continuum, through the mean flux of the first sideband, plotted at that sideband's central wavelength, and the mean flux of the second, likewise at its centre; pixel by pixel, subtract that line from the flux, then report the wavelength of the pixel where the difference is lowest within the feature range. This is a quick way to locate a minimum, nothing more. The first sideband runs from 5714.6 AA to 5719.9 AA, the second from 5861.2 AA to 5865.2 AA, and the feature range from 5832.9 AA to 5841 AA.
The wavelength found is 5834.93 AA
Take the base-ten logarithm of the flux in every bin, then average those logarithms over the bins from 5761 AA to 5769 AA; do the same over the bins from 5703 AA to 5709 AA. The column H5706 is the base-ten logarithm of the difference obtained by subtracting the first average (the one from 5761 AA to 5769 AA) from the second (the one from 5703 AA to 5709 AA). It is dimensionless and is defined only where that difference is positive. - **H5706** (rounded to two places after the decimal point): -1.54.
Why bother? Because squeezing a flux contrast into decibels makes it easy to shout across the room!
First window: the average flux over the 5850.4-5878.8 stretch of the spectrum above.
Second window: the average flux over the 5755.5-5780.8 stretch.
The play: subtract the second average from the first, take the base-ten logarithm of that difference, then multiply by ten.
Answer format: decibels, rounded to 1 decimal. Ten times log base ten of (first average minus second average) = -1.4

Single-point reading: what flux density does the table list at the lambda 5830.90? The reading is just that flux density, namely 9.724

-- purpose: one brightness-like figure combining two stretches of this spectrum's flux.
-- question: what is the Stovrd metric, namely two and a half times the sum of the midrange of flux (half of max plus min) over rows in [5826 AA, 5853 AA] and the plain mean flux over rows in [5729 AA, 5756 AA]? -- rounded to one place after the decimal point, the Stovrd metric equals 49.0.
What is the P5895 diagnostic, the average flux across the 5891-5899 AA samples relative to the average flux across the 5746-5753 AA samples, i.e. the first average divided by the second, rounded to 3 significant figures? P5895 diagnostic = 1.07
